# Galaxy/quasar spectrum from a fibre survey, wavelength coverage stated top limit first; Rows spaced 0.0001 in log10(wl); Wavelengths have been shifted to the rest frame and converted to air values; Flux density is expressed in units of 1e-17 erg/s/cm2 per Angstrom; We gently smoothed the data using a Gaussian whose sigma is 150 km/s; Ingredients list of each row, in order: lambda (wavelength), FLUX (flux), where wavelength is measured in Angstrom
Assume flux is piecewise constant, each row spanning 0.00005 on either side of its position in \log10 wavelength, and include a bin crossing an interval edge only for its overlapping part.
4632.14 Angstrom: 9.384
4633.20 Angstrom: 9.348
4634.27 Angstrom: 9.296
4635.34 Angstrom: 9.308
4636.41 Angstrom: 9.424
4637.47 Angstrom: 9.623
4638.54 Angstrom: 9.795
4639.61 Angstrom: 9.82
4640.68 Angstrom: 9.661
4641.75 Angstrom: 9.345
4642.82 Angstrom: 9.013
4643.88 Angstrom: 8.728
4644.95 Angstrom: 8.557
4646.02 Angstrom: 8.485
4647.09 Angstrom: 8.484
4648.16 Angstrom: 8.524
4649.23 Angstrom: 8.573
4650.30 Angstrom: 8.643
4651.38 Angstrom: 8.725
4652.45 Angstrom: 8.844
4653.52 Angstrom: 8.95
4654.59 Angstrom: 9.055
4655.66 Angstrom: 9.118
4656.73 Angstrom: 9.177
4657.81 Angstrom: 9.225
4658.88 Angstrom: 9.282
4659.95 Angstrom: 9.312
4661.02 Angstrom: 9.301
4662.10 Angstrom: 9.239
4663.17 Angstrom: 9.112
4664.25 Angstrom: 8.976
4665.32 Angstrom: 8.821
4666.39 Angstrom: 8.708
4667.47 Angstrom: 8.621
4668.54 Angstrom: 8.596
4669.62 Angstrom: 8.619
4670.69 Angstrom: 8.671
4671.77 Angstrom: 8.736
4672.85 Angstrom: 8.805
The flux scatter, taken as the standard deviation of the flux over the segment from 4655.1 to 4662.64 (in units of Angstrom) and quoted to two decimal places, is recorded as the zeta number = 0.07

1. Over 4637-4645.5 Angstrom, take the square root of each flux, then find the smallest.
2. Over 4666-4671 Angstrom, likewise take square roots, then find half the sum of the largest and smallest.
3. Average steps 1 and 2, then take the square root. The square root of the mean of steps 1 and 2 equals 1.71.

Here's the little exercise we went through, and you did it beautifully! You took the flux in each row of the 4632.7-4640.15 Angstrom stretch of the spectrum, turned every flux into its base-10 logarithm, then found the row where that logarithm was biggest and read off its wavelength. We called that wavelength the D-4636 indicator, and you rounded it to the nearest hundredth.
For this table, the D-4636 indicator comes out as 4639.61 Angstrom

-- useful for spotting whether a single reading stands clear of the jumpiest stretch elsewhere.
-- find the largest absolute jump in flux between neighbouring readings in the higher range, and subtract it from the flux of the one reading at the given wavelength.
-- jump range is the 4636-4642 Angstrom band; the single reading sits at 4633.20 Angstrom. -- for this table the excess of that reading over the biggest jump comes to 9.0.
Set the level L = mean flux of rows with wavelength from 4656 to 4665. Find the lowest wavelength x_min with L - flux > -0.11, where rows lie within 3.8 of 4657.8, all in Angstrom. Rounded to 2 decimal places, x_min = 4654.59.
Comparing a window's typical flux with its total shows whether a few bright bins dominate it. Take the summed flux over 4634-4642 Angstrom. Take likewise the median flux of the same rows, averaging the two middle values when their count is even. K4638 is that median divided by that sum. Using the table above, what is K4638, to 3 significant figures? 0.125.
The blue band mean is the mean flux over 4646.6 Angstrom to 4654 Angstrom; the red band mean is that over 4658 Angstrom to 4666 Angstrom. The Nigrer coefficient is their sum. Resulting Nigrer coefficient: 17.8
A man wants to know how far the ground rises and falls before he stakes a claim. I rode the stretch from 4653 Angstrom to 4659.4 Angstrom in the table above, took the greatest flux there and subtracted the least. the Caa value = 0.33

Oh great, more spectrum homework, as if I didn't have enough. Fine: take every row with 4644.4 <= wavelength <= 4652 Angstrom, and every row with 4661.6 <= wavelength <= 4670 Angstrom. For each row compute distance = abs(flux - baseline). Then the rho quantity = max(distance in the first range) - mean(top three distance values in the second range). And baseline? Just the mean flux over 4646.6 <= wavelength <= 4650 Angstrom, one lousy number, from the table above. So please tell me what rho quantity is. -0.38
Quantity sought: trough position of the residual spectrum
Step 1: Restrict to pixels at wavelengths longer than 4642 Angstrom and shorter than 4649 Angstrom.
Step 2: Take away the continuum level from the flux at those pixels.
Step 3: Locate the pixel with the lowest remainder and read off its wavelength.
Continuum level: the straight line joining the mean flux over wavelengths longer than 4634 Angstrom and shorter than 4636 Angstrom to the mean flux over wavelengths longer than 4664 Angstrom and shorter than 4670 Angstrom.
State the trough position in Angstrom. 4646.02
